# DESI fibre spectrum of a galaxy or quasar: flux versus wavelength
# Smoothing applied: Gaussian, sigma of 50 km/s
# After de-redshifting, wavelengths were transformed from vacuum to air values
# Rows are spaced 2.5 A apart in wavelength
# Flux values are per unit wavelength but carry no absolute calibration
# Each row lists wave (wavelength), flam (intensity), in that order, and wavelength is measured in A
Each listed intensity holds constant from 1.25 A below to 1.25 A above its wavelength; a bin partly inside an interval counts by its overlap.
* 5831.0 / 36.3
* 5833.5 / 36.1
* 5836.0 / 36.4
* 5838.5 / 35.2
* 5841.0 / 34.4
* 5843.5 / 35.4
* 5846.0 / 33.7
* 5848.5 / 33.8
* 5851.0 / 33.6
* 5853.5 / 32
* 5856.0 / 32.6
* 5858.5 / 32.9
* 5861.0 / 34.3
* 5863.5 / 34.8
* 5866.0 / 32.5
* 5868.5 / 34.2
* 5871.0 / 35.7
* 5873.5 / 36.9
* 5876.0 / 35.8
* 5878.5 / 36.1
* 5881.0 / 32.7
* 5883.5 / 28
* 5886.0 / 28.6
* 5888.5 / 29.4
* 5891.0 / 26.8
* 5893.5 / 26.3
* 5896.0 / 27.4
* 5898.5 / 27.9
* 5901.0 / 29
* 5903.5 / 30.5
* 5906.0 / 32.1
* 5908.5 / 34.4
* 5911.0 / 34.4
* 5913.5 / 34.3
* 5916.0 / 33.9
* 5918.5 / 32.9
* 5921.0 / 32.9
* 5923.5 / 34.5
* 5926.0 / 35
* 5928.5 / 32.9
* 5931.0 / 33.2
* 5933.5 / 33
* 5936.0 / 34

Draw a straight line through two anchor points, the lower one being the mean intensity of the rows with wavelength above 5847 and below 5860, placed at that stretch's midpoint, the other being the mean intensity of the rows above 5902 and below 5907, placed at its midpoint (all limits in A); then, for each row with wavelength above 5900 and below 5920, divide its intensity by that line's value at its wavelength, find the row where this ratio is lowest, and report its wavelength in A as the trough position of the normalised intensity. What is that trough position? 5901.0 A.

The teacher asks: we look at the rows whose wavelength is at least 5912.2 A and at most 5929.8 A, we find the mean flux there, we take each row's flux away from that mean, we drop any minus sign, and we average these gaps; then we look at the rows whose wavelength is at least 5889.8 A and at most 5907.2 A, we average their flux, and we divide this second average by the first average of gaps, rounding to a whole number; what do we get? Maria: 38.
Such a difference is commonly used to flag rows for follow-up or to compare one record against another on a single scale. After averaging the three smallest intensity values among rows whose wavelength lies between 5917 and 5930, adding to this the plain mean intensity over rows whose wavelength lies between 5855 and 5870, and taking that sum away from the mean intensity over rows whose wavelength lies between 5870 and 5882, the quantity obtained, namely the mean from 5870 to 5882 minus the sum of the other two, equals -31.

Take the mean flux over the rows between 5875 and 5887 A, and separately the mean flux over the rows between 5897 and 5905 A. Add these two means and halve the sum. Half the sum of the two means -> 30.7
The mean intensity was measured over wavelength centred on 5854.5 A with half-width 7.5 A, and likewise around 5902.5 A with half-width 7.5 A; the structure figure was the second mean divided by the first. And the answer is 0.91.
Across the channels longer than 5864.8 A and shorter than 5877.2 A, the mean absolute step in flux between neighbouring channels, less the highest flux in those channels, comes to -35.5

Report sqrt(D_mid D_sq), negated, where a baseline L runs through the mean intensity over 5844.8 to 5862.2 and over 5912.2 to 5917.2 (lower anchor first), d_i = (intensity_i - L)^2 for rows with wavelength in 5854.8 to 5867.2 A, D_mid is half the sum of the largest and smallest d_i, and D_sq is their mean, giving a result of -1.0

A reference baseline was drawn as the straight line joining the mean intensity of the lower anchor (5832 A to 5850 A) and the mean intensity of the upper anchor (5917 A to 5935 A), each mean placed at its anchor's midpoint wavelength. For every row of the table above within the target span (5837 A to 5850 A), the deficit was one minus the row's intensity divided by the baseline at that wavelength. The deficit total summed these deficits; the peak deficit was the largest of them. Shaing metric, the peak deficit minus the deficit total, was 0.0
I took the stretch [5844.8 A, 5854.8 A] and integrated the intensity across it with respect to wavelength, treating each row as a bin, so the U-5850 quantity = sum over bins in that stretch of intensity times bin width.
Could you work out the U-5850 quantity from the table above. 333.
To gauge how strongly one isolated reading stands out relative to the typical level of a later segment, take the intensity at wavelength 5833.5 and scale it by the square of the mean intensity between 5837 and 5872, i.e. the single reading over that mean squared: 0.0313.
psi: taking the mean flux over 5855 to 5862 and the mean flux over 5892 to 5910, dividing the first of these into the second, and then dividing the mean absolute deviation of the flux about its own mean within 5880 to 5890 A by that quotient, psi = 1.7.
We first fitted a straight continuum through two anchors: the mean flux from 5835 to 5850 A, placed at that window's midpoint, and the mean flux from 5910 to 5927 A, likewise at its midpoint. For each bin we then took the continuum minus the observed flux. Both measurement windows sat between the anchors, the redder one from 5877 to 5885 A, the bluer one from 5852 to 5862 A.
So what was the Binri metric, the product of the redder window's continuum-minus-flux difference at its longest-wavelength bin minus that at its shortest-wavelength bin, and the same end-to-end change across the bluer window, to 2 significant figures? -19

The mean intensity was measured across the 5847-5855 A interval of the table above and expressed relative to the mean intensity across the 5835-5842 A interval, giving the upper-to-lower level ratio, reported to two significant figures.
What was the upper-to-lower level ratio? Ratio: 0.94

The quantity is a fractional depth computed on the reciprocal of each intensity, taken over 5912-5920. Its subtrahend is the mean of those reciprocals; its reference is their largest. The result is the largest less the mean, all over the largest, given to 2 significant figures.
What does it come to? 0.023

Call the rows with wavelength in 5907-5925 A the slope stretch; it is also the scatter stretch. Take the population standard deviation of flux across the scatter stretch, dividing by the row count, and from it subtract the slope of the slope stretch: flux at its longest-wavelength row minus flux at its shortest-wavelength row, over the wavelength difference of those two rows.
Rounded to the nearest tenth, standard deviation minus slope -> 0.7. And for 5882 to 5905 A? 1.1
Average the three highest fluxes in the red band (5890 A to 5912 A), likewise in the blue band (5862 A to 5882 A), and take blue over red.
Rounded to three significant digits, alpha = 1.08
